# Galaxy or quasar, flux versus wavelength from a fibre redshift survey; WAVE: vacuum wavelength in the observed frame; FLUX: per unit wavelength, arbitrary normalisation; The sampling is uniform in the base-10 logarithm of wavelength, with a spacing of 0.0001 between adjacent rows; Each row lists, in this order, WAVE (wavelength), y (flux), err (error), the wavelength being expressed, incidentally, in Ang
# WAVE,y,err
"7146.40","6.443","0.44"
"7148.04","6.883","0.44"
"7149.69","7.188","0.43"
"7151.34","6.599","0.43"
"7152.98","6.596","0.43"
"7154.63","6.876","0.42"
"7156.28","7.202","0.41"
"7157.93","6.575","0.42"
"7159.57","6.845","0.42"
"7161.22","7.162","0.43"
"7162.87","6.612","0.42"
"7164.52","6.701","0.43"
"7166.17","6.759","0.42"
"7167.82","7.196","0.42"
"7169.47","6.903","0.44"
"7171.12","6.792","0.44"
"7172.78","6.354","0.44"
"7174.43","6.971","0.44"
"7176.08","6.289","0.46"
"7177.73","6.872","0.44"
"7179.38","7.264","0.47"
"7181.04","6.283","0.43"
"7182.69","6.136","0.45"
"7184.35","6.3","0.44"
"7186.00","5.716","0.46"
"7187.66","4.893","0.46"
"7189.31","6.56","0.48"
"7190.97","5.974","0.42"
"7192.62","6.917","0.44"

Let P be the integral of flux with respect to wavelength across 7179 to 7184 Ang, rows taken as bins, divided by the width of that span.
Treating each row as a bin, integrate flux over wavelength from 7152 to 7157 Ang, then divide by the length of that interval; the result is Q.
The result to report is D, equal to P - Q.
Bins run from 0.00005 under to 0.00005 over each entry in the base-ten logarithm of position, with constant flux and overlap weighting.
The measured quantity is -0.42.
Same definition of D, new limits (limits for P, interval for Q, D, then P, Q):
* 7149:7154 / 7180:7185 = 0.52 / 6.79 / 6.27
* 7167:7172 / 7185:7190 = 1.22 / 6.95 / 5.73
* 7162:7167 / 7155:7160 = -0.19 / 6.69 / 6.88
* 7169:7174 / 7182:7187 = 0.68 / 6.68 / 6.00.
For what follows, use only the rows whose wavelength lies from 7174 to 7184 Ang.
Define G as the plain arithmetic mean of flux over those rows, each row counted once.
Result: 6.64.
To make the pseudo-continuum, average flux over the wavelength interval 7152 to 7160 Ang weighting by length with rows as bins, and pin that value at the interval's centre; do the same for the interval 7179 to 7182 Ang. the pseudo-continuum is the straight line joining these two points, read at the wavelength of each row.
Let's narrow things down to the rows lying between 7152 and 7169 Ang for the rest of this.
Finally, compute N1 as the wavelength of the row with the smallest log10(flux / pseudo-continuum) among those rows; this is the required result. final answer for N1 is 7152.98 Ang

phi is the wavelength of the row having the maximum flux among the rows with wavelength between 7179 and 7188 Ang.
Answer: 7179.38 Ang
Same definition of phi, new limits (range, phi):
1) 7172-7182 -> 7179.38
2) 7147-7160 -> 7156.28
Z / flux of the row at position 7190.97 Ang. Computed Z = 5.974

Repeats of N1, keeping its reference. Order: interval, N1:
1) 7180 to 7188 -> 7187.66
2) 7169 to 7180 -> 7176.08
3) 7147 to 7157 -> 7151.34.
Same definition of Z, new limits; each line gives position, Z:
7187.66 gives 4.893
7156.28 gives 7.202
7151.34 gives 6.599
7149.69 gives 7.188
